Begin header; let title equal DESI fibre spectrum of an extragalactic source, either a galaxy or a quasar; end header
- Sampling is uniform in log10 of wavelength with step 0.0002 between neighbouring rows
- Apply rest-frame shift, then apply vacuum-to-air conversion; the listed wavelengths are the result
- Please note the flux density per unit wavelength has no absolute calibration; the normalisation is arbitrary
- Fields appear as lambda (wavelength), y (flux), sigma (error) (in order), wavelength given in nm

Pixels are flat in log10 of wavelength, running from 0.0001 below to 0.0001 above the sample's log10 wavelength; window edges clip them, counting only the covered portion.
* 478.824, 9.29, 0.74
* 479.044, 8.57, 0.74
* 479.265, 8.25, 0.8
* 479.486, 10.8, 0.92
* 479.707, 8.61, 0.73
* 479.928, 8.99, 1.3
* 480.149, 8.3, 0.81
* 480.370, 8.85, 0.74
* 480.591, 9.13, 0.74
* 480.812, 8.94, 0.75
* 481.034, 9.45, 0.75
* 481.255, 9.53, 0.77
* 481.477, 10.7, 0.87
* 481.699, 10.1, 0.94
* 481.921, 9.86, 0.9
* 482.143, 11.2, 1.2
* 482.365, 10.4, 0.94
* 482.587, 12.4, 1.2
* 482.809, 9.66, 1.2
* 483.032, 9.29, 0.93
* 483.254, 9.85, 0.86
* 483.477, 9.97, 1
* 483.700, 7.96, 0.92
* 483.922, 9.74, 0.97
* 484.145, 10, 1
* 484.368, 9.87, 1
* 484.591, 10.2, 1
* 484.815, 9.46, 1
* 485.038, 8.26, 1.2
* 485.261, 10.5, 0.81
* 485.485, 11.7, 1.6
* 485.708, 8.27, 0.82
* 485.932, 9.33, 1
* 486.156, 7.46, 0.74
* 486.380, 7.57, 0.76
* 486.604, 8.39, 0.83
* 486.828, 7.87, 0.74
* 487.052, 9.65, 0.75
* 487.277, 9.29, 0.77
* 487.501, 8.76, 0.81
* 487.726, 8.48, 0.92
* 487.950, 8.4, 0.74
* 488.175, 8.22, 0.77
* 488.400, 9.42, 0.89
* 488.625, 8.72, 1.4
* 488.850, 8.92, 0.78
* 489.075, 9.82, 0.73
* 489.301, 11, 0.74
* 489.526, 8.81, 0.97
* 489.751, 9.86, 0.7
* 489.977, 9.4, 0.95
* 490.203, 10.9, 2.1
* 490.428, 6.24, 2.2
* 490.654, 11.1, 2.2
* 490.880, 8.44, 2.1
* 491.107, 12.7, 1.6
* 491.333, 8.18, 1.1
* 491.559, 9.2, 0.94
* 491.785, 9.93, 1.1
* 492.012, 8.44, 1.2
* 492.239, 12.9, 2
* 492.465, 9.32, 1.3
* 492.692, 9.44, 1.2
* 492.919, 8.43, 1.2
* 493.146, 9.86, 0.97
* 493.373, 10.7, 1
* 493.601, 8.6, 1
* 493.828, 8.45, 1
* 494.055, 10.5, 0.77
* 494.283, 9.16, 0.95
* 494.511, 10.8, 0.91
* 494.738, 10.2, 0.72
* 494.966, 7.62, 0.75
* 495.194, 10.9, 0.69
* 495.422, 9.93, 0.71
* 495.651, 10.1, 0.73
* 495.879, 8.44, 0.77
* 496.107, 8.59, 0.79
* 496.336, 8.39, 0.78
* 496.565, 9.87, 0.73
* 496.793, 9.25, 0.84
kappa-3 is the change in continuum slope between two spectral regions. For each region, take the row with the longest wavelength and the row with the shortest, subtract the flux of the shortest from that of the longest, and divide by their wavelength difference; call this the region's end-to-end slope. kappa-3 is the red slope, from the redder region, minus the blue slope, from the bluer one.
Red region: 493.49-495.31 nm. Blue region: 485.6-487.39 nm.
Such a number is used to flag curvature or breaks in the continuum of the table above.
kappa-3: 0.8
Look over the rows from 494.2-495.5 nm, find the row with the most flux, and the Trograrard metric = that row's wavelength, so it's 495.194 nm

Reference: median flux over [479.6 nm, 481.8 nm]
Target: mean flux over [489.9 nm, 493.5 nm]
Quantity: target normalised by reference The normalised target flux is 1.07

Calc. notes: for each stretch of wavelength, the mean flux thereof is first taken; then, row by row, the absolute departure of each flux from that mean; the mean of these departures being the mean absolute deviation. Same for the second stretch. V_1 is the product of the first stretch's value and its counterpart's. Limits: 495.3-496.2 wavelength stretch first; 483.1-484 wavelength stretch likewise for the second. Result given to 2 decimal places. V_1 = 0.53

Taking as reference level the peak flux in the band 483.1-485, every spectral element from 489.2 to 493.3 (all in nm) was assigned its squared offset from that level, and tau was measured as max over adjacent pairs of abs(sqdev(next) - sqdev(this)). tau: 15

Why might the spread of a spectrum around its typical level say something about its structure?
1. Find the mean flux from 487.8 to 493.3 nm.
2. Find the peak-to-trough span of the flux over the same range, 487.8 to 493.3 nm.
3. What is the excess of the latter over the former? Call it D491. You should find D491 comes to -2.8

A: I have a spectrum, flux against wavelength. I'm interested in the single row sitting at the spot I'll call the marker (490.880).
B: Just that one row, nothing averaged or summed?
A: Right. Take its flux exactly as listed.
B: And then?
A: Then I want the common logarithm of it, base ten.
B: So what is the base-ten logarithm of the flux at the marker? 0.93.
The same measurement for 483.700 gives 0.90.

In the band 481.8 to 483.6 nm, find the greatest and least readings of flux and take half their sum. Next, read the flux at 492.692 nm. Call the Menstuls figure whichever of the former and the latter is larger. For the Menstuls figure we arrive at 10.8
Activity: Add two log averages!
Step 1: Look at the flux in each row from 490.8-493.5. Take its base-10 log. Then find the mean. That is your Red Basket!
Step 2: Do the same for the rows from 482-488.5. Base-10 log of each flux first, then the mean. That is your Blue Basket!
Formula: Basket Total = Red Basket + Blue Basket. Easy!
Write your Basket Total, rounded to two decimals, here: 1.95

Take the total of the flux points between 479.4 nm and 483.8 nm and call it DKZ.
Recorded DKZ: 194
